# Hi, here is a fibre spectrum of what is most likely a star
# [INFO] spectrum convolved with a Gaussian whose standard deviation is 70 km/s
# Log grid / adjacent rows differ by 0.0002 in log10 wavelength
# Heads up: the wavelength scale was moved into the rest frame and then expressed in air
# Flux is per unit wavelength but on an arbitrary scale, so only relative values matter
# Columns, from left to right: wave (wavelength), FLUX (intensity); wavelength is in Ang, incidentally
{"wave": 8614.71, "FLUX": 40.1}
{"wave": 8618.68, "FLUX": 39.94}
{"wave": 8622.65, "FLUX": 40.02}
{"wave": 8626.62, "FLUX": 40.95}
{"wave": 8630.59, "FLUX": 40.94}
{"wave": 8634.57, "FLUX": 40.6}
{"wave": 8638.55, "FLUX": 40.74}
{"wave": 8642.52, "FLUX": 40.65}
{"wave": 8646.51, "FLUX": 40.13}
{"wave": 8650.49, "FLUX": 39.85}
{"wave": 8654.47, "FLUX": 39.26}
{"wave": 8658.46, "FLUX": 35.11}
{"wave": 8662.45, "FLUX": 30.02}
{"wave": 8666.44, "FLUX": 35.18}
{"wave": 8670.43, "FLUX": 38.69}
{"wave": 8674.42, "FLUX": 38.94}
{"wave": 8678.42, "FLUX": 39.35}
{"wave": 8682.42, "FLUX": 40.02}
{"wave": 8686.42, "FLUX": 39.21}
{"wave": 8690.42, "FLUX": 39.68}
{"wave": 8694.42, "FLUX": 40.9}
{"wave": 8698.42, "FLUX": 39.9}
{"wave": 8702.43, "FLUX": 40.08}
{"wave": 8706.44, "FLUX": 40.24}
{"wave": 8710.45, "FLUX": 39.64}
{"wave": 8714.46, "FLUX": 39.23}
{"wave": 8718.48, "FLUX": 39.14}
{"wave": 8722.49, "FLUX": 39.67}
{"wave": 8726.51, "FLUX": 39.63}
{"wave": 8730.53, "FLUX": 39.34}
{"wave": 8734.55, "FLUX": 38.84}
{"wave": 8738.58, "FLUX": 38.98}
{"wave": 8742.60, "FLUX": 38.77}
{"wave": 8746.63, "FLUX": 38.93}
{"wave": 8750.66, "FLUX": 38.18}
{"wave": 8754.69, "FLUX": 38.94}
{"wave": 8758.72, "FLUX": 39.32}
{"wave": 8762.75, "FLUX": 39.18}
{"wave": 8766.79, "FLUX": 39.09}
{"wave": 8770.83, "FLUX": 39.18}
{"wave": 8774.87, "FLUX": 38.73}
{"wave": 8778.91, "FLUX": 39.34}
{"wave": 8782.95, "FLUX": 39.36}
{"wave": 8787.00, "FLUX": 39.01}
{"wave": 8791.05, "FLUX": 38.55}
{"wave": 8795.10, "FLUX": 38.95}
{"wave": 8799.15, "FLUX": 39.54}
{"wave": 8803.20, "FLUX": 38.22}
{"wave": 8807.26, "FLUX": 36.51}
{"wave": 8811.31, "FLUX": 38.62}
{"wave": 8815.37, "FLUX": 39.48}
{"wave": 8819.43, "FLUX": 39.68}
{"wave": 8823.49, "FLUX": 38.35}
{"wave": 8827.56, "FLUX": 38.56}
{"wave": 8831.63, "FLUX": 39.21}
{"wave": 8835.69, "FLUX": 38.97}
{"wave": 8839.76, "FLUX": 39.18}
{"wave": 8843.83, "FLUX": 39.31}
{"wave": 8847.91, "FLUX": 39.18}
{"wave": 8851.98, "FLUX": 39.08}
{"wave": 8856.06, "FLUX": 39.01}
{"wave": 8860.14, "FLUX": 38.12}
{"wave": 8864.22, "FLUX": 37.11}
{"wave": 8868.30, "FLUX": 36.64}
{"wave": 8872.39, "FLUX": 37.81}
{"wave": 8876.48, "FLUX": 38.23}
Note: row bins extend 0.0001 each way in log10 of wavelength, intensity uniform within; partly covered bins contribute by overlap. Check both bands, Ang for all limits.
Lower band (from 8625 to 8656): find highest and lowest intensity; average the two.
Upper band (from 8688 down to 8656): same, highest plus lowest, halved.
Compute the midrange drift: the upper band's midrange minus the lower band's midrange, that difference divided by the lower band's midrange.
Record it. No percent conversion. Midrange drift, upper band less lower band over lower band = -0.127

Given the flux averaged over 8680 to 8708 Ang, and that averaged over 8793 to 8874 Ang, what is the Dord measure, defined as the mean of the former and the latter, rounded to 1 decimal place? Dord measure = 39.3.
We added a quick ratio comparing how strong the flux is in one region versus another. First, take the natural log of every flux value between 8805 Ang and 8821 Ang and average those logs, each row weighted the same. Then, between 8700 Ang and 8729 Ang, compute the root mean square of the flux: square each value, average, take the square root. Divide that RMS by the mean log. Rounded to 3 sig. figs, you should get 10.9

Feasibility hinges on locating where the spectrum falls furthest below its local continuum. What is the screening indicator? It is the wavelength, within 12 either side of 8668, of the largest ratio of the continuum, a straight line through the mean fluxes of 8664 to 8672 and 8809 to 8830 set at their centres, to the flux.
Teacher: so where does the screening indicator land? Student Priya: 8662.45 Ang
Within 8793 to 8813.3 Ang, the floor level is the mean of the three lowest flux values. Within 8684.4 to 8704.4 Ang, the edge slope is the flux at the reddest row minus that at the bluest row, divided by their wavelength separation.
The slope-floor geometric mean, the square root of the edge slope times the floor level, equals 1.4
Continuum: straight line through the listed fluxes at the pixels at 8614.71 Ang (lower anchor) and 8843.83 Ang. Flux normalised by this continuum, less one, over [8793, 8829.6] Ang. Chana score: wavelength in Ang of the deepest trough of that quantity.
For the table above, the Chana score 8807.26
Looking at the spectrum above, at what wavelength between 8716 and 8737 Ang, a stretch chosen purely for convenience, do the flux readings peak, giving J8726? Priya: 8722.49 Ang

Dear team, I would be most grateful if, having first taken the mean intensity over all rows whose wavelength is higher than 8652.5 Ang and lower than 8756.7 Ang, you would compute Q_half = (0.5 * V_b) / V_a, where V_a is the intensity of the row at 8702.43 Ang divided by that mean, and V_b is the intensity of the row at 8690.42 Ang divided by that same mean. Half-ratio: 0.495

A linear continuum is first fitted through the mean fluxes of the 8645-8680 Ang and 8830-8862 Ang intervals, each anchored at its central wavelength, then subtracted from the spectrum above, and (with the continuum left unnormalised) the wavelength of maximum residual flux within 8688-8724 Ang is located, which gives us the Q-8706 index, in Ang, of 8694.42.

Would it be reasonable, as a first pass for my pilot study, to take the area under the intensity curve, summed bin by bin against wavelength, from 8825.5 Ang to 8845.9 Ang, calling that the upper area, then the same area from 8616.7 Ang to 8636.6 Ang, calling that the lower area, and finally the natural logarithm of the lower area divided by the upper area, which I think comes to 0.01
